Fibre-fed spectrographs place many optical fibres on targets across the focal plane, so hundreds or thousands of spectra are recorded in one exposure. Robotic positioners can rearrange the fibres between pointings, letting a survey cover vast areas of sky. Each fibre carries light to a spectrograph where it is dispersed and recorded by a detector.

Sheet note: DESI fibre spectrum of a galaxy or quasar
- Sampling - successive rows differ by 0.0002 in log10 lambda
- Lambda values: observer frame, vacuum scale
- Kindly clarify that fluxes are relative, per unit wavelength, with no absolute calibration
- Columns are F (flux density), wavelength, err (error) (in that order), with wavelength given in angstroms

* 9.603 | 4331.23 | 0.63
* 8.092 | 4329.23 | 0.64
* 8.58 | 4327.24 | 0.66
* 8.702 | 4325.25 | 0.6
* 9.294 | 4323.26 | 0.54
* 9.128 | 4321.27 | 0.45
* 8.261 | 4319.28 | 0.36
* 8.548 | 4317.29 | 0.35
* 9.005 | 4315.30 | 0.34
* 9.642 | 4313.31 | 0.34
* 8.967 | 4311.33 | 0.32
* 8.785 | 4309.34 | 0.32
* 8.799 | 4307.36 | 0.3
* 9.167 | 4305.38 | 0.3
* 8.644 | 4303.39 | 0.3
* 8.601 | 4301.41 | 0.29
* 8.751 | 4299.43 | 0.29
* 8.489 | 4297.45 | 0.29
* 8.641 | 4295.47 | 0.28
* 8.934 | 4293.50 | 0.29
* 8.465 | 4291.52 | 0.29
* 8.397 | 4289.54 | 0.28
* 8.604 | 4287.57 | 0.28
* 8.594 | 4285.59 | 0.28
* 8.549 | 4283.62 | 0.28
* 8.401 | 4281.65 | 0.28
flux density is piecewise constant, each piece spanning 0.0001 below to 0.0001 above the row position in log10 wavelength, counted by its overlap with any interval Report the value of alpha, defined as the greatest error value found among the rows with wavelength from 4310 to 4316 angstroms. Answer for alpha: 0.34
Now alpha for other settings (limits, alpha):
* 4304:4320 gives 0.36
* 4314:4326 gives 0.60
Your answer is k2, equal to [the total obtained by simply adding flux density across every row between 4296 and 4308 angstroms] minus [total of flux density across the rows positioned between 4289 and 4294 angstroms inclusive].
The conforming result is 27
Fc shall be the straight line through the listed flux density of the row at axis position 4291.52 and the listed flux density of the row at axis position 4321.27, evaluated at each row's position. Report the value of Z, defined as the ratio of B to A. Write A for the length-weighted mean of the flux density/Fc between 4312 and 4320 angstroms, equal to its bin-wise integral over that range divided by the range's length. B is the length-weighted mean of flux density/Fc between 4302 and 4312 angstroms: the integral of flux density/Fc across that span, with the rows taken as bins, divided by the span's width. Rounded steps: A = 0.99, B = 1.01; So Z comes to 1.02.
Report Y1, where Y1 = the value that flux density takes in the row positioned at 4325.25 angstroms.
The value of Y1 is 8.702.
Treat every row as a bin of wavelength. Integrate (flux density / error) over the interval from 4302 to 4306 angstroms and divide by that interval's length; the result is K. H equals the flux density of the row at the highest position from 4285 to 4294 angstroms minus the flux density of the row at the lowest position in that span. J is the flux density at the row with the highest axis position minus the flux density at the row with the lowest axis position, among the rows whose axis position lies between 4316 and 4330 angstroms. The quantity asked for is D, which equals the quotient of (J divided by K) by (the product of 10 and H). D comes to -0.005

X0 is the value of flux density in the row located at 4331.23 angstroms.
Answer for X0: 9.603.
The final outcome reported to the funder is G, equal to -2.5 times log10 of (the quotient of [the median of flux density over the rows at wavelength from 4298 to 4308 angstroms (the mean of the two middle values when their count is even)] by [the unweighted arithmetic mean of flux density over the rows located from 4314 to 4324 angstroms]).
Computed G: 0.01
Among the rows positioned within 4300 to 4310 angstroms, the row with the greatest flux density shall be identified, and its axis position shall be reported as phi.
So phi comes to 4305.38 angstroms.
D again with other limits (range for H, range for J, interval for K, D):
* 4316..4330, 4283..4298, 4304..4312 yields 0.000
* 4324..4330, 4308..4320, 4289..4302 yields 0.003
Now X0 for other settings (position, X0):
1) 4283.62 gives 8.549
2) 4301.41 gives 8.601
